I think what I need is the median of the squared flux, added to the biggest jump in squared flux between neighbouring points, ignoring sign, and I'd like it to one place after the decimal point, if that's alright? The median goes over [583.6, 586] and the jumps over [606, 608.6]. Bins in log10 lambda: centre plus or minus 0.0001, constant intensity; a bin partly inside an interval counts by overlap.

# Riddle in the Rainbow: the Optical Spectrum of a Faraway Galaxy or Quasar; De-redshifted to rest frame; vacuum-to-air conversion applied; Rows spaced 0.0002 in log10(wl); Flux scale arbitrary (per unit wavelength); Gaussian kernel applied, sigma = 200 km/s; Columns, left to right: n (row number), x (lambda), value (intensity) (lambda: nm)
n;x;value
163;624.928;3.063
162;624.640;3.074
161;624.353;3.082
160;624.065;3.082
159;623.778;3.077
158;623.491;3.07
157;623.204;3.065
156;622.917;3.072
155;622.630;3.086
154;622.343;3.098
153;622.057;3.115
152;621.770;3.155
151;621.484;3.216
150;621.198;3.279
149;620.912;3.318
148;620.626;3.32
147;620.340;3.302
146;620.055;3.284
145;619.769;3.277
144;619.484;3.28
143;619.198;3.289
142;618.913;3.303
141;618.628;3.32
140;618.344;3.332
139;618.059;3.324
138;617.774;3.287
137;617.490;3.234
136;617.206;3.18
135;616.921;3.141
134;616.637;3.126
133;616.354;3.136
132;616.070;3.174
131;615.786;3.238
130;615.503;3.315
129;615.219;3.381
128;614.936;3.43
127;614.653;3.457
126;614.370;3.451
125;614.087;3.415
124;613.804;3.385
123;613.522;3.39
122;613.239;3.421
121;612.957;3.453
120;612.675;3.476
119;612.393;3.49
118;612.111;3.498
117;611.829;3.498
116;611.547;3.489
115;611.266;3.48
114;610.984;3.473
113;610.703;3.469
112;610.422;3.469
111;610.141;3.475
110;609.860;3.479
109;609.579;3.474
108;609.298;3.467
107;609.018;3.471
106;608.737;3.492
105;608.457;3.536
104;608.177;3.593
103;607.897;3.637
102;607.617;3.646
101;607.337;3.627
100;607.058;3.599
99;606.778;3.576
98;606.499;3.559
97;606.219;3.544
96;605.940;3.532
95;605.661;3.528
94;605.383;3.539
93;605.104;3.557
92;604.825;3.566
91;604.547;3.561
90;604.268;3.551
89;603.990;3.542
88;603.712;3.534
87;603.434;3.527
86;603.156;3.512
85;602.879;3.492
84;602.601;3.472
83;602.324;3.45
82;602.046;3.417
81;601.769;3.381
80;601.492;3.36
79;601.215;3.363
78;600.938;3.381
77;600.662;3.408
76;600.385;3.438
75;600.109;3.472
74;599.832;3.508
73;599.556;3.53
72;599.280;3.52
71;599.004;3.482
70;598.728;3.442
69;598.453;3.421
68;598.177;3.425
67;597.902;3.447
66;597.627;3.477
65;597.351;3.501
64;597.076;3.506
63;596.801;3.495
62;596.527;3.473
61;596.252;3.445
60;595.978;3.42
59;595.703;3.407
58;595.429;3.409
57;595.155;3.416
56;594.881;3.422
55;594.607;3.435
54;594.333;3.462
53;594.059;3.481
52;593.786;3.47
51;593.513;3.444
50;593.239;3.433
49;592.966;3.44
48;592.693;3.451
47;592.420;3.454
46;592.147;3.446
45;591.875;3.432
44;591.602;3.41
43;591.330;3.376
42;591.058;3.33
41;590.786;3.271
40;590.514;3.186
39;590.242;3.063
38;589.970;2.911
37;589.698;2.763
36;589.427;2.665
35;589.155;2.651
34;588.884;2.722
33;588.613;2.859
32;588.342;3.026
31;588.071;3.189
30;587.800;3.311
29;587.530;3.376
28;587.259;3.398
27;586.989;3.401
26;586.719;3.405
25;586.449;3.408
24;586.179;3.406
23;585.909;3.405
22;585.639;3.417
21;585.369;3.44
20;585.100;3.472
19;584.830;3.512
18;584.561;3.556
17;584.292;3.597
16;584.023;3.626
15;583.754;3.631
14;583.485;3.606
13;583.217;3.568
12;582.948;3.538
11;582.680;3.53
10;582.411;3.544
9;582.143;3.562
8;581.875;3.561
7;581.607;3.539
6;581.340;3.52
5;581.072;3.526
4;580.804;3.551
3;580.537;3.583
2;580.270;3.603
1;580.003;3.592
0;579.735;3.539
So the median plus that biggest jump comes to 12.7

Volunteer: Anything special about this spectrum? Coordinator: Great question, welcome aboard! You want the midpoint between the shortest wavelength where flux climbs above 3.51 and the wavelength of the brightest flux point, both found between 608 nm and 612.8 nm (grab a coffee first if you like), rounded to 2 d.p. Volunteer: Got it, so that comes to 608.18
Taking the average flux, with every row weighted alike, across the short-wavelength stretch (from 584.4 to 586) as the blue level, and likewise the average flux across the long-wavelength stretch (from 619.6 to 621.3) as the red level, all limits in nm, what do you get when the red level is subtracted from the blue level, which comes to 0.17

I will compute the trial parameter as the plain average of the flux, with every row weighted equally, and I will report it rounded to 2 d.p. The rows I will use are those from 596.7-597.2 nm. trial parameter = 3.50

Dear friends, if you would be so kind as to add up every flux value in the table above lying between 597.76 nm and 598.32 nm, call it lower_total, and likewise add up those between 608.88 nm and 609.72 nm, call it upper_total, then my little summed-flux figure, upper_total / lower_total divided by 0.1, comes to 15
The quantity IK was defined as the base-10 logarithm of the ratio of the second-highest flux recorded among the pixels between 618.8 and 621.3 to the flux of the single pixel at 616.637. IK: 0.026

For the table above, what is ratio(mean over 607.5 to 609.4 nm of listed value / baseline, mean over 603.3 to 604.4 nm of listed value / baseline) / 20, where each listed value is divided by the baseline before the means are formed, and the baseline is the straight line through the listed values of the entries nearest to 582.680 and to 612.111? 0.0502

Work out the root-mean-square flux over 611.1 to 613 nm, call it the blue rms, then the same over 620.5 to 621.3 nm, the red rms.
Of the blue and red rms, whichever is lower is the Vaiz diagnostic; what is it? 3.31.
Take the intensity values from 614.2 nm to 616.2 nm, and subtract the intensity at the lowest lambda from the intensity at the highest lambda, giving -0.28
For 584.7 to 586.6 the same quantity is -0.10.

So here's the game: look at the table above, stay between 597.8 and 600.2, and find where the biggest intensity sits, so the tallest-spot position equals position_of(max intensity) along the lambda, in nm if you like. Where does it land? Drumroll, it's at 599.556 nm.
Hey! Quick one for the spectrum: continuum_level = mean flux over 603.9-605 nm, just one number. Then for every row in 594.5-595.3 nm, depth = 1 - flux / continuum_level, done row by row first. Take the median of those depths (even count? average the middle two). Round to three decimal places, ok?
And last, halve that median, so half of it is 0.019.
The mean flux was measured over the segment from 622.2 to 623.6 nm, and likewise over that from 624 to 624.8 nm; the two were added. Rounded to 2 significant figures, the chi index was 6.2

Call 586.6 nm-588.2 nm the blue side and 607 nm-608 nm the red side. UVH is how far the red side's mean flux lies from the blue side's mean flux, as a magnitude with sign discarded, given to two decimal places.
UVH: 0.28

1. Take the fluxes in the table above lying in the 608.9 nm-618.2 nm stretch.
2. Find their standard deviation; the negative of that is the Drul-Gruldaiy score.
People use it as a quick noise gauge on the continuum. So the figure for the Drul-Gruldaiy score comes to -0.12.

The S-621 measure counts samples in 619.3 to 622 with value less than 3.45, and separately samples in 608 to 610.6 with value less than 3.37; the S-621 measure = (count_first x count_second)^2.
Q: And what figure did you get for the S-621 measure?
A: 0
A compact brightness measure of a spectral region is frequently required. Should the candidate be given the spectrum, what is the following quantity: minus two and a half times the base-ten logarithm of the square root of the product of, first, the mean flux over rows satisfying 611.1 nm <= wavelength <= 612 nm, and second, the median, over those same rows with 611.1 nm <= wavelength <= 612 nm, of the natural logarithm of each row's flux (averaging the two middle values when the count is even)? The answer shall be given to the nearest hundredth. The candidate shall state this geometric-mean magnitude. -0.80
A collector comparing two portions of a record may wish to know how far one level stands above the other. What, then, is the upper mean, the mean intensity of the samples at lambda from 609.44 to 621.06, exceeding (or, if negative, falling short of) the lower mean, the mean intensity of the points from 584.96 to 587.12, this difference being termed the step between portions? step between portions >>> -0.06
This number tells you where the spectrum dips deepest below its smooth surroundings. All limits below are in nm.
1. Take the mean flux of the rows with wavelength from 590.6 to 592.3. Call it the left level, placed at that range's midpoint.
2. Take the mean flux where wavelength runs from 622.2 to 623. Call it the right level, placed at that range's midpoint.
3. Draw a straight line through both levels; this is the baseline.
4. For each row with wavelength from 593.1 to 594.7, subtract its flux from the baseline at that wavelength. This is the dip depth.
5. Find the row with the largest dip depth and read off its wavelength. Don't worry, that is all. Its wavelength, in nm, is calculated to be 593.239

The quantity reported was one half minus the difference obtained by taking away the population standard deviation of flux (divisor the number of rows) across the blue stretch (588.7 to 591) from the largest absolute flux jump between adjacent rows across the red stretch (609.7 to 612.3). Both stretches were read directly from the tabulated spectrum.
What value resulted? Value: 0.72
